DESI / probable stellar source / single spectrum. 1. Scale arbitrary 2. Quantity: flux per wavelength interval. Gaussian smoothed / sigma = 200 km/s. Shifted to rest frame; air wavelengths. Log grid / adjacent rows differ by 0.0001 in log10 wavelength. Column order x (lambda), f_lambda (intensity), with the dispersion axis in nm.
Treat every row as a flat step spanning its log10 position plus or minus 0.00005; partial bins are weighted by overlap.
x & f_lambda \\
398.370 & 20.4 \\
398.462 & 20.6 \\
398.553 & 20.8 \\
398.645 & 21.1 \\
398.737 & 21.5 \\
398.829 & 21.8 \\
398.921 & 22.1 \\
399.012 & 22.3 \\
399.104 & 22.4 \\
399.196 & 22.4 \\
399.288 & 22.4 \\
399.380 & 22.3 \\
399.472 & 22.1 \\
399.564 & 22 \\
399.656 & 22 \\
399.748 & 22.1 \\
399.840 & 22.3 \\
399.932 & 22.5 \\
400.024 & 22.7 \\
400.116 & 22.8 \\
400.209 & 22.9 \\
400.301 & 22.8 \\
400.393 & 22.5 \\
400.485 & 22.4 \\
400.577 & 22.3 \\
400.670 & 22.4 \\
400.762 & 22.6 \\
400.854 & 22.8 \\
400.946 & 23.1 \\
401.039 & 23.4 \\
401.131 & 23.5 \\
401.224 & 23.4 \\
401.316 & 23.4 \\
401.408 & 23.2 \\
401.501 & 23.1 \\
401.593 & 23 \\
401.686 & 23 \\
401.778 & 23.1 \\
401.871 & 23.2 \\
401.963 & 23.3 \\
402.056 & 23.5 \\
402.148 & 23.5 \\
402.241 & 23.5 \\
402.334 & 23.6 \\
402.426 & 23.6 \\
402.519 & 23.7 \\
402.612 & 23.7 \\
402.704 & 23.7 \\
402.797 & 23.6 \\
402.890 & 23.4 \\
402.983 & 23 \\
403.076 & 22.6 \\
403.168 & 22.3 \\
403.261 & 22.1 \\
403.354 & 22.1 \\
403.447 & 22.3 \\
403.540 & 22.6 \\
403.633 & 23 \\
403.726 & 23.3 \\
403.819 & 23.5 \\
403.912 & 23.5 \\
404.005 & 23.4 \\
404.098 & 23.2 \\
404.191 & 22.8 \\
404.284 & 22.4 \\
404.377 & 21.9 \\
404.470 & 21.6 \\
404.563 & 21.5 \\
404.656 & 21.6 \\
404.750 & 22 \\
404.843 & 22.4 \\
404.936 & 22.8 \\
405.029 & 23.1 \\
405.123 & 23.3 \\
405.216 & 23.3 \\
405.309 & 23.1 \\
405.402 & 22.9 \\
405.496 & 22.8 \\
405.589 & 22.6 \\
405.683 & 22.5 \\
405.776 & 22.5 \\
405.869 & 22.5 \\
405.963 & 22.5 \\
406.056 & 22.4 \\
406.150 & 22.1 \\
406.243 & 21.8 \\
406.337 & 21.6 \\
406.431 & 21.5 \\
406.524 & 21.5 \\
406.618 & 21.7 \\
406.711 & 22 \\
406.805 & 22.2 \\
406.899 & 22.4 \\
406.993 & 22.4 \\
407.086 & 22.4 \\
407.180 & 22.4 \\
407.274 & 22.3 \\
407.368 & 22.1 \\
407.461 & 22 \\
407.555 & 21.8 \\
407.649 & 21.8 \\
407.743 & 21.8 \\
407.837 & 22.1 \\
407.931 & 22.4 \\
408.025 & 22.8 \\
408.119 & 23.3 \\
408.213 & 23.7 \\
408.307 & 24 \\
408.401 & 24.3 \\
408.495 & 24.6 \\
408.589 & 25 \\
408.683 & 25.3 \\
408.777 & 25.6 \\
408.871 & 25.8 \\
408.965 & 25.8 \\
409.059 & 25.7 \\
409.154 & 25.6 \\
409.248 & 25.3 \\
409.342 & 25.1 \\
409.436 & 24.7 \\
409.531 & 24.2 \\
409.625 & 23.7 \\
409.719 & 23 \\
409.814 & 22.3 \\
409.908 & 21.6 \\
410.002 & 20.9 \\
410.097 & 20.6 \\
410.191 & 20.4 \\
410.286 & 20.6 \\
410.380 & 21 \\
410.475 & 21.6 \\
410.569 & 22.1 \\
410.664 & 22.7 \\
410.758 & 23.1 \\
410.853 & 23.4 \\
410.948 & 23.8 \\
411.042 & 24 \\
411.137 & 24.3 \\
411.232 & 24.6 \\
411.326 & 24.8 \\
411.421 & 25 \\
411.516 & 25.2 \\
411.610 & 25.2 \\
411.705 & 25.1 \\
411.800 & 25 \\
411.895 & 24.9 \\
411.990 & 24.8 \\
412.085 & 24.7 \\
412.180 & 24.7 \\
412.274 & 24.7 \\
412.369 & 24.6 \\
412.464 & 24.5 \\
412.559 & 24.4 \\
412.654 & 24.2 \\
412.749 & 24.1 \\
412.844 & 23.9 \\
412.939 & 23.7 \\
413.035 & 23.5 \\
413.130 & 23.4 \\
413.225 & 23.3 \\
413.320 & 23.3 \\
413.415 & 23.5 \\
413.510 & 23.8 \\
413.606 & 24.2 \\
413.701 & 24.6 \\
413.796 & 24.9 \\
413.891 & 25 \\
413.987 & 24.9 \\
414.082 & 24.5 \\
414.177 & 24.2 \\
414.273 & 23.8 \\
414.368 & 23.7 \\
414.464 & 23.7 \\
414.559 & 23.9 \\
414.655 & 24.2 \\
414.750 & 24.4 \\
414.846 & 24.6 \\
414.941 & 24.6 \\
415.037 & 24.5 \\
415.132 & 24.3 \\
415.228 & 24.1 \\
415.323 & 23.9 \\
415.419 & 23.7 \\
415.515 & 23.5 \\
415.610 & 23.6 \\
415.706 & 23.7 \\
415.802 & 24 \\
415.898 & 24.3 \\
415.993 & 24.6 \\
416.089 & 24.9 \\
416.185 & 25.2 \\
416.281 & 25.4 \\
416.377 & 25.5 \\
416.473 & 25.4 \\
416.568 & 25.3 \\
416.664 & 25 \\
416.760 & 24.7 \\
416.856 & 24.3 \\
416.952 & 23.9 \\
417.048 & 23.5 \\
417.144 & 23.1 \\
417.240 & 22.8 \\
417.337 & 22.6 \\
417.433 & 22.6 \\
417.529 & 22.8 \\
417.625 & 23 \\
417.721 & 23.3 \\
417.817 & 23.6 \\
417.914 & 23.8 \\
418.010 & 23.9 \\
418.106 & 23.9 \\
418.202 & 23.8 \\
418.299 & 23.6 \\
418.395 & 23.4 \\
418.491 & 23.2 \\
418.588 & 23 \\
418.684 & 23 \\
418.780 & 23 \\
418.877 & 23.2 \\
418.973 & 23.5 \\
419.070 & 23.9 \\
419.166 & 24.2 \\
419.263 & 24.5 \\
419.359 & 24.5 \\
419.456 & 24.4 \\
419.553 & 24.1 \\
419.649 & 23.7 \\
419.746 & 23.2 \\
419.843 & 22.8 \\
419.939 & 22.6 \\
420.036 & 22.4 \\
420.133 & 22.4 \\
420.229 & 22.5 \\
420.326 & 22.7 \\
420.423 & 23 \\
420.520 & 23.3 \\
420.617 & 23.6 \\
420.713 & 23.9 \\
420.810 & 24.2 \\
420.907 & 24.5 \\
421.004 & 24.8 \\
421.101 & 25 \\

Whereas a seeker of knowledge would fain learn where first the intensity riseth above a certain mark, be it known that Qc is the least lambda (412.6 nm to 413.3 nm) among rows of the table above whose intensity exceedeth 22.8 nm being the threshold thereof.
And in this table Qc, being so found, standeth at 412.654 nm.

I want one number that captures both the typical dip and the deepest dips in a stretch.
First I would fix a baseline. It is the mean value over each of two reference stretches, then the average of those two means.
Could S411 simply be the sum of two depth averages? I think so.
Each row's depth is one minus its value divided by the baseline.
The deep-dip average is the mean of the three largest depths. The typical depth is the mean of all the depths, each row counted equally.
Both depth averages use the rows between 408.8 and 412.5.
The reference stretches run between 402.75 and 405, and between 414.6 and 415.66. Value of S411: 0.10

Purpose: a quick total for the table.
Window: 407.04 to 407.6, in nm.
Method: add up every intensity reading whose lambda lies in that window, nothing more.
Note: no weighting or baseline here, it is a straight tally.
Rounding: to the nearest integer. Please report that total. 133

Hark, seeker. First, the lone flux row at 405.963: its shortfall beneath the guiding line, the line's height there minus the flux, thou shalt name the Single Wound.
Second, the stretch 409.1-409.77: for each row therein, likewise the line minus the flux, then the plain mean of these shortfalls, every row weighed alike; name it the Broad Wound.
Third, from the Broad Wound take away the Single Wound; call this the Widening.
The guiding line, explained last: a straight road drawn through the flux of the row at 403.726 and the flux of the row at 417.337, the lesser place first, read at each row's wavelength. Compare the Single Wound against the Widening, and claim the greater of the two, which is 0.7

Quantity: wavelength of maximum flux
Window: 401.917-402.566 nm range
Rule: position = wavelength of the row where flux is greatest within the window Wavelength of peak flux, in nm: 402.519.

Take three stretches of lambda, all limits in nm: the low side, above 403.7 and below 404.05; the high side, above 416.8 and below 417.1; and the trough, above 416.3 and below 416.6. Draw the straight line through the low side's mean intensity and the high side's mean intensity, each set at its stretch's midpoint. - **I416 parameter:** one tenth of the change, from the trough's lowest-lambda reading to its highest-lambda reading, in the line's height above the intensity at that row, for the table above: 0.02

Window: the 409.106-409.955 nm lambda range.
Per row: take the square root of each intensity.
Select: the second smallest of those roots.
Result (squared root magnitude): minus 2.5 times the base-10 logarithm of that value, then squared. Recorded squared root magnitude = 2.84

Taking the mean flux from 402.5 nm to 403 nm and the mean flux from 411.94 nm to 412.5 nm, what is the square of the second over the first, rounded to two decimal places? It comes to 1.10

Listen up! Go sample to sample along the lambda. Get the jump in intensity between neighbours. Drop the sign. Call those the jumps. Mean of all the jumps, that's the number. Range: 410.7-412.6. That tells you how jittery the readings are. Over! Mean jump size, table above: 0.15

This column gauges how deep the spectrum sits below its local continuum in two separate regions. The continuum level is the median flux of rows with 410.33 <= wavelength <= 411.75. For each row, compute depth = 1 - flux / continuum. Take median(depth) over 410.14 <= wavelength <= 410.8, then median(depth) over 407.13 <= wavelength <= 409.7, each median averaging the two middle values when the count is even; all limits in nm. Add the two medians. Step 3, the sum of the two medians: 0.10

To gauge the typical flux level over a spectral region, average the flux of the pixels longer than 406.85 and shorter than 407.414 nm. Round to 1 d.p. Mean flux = 22.3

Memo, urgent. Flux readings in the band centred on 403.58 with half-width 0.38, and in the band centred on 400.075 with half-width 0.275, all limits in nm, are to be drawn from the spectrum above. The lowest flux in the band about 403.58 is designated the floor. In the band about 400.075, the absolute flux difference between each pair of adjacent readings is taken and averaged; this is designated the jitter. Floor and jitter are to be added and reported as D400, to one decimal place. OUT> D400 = 22.2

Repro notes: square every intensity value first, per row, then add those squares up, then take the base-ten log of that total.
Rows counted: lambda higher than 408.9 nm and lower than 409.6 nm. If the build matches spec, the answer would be 3.65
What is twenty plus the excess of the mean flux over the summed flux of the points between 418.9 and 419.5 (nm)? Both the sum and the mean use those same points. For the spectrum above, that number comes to -101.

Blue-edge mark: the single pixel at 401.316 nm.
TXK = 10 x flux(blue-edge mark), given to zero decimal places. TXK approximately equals 234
